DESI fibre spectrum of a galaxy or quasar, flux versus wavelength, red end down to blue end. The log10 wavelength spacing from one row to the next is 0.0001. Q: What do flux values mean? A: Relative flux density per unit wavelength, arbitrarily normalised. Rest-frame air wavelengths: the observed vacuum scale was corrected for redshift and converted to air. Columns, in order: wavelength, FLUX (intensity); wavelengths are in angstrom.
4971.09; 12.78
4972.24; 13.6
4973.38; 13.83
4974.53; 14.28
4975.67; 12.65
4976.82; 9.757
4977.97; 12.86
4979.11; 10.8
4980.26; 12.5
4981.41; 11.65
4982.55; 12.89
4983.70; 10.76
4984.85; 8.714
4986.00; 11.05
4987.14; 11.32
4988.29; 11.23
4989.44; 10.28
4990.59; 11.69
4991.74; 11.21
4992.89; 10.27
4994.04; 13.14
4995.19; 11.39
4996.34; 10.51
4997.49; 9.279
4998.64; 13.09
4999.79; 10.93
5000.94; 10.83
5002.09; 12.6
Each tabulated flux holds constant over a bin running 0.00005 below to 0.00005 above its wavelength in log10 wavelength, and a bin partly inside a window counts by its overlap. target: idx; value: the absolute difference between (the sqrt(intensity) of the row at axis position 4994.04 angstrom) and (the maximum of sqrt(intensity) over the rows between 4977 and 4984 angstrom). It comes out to 0.03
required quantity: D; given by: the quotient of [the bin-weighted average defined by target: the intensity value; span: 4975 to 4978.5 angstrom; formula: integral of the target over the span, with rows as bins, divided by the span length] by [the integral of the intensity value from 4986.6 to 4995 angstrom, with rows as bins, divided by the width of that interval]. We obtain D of 1.04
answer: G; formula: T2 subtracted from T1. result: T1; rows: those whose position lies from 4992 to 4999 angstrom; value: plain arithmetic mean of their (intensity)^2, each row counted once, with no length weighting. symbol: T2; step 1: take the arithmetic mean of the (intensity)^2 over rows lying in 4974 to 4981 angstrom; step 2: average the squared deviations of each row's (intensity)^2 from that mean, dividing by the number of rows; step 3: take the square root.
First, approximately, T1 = 129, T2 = 35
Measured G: 94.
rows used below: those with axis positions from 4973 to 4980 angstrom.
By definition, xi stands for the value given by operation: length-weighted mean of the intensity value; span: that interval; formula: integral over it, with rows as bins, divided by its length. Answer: 12.3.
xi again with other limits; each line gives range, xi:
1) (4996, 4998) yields 9.8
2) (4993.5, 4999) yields 11.4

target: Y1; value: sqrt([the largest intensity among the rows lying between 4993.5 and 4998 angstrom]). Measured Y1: 3.62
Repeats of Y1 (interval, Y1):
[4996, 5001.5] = 3.62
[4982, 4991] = 3.59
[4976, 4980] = 3.59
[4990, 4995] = 3.62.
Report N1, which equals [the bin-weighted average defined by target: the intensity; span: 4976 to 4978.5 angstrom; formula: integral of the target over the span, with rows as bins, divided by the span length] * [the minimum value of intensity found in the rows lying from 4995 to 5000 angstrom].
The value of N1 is 106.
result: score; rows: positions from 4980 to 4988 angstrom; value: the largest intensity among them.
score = 12.89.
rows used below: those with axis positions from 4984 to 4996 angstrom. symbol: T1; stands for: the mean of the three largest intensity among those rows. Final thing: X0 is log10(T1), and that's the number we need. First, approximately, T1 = 12.07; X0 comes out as 1.08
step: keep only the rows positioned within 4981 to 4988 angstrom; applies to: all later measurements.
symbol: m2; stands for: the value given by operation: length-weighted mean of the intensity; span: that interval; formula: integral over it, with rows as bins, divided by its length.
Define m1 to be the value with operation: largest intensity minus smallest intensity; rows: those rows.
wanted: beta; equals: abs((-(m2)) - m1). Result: 15.2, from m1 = 4.2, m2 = 11.1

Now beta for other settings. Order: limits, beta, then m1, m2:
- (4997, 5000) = 15.0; 3.8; 11.2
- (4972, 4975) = 14.6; 0.7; 13.9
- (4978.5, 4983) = 14.1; 2.1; 12.0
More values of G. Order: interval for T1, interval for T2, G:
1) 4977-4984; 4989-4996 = 120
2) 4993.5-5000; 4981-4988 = 105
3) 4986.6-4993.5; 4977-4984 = 100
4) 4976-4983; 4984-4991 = 119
